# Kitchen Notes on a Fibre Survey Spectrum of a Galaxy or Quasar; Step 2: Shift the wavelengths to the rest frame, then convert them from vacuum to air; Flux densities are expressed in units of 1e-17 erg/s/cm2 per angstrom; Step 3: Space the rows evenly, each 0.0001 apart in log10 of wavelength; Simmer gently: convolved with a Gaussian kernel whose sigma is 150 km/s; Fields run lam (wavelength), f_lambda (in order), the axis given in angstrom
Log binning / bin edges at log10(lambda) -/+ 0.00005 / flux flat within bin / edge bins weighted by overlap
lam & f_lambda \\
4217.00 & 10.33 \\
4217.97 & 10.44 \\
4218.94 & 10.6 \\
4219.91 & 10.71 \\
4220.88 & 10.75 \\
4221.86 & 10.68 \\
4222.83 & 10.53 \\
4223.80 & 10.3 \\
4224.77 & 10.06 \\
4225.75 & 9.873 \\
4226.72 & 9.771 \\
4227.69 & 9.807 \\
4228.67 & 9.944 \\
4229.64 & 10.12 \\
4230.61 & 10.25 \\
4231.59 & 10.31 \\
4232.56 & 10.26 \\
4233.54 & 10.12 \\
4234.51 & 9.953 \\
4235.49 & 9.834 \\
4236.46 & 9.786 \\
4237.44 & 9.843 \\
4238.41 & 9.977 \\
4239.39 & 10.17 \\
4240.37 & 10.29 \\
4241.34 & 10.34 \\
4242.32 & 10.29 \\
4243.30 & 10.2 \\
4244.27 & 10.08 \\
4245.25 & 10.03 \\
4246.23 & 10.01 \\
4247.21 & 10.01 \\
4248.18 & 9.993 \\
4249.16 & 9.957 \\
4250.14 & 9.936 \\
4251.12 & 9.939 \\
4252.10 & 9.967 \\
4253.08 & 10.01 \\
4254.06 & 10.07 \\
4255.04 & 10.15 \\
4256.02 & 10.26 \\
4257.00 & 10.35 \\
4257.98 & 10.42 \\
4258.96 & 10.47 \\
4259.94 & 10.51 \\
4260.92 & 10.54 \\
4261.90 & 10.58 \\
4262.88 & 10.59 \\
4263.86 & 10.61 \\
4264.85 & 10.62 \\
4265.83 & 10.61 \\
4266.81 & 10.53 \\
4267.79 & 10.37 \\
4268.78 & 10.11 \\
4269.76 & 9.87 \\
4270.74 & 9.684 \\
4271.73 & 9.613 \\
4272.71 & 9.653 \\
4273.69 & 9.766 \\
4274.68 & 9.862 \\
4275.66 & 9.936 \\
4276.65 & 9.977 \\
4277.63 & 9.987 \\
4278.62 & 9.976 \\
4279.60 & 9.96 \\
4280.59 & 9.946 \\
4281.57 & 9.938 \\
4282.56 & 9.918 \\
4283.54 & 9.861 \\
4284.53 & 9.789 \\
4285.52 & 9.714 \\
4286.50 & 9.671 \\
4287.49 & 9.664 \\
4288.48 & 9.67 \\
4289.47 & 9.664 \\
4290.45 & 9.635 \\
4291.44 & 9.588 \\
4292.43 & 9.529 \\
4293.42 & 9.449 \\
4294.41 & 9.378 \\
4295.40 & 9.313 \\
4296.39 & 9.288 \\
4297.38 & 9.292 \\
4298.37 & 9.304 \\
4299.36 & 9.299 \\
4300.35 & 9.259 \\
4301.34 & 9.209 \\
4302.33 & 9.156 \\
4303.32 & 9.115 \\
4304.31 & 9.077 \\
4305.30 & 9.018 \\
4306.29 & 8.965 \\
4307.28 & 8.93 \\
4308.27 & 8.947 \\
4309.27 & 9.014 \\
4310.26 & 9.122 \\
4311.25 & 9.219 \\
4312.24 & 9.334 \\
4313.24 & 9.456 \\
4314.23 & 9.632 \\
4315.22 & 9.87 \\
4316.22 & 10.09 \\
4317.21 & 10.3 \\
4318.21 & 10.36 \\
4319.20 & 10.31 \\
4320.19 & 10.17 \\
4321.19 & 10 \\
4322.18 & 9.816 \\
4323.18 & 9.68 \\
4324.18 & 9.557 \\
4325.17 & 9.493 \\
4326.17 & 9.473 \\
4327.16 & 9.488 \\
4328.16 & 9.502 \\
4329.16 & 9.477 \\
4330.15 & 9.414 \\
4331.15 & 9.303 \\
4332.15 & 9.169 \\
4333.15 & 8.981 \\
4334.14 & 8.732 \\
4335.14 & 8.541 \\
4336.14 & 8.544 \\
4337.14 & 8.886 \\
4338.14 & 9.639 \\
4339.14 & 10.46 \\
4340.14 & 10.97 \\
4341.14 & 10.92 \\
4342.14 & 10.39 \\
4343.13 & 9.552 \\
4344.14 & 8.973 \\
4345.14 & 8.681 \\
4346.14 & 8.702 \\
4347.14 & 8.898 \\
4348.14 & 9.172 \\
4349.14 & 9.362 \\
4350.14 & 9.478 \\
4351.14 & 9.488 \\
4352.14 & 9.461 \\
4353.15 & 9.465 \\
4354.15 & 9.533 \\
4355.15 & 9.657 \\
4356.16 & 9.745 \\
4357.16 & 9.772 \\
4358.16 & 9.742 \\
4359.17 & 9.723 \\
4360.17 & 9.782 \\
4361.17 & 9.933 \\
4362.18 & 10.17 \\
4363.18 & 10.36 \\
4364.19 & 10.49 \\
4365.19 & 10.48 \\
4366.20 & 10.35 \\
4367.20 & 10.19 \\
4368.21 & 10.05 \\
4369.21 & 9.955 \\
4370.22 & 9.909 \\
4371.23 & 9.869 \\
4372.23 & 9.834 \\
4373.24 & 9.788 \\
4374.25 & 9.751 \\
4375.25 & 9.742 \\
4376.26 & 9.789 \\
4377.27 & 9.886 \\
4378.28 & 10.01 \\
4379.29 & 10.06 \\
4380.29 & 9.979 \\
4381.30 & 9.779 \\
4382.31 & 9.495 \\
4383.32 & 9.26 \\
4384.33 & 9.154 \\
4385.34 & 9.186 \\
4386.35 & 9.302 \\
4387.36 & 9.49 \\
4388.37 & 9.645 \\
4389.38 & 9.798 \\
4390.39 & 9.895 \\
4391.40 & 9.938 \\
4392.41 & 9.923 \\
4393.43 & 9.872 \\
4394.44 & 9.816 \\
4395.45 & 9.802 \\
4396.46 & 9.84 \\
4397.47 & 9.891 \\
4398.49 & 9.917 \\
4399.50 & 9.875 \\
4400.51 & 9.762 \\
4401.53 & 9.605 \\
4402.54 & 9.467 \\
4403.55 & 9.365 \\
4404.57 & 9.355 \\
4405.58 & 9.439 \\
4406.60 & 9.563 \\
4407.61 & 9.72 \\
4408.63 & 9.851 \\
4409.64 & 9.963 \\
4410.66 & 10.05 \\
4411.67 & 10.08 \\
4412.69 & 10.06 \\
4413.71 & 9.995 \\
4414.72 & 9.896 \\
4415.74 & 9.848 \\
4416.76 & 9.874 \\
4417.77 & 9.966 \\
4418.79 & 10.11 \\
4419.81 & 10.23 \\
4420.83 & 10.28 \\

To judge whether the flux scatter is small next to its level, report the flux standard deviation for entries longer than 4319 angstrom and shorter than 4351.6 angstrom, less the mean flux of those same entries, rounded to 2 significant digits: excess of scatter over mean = -8.9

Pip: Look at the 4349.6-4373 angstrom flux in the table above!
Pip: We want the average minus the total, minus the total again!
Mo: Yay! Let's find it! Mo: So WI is -445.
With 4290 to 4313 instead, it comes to -416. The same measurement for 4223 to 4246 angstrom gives -453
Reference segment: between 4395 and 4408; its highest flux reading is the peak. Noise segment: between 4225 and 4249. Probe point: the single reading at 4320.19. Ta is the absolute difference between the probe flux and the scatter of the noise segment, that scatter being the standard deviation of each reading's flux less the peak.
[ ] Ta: 10.0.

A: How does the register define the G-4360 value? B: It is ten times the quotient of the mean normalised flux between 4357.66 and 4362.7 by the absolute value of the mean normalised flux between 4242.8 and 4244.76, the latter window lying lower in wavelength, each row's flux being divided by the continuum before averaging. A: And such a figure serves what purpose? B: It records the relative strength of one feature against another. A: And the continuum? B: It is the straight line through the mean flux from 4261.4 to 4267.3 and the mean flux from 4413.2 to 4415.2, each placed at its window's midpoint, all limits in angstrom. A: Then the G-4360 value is 10.2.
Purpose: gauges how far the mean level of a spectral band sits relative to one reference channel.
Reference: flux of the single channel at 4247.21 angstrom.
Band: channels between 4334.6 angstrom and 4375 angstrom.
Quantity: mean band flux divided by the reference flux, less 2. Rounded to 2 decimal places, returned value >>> -1.03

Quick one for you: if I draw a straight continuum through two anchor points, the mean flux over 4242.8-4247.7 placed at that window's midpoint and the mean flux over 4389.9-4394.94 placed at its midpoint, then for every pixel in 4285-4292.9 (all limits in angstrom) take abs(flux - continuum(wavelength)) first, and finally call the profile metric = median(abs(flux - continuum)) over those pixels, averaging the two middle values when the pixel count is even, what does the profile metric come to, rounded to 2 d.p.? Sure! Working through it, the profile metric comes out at 0.35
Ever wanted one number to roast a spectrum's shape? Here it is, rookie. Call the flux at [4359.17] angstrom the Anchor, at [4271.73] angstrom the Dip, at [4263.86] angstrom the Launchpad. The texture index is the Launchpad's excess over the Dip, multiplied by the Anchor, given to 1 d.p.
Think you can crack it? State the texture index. 9.7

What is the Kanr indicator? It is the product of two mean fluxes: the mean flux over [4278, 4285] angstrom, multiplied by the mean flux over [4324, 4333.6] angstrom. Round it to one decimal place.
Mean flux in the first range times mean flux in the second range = 93.0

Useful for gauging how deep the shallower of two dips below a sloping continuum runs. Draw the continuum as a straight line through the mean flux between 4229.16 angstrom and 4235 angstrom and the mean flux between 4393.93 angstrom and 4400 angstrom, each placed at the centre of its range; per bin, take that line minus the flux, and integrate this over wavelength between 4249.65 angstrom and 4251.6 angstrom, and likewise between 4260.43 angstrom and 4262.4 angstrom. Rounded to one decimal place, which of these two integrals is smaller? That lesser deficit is -0.9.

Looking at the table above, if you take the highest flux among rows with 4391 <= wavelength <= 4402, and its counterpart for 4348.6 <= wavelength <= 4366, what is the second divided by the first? 1.06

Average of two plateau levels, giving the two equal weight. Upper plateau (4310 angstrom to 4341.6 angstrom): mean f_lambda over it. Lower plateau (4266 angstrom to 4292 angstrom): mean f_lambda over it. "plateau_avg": 9.7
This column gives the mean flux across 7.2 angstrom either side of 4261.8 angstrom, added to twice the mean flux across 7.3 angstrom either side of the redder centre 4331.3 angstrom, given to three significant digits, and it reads 28.9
